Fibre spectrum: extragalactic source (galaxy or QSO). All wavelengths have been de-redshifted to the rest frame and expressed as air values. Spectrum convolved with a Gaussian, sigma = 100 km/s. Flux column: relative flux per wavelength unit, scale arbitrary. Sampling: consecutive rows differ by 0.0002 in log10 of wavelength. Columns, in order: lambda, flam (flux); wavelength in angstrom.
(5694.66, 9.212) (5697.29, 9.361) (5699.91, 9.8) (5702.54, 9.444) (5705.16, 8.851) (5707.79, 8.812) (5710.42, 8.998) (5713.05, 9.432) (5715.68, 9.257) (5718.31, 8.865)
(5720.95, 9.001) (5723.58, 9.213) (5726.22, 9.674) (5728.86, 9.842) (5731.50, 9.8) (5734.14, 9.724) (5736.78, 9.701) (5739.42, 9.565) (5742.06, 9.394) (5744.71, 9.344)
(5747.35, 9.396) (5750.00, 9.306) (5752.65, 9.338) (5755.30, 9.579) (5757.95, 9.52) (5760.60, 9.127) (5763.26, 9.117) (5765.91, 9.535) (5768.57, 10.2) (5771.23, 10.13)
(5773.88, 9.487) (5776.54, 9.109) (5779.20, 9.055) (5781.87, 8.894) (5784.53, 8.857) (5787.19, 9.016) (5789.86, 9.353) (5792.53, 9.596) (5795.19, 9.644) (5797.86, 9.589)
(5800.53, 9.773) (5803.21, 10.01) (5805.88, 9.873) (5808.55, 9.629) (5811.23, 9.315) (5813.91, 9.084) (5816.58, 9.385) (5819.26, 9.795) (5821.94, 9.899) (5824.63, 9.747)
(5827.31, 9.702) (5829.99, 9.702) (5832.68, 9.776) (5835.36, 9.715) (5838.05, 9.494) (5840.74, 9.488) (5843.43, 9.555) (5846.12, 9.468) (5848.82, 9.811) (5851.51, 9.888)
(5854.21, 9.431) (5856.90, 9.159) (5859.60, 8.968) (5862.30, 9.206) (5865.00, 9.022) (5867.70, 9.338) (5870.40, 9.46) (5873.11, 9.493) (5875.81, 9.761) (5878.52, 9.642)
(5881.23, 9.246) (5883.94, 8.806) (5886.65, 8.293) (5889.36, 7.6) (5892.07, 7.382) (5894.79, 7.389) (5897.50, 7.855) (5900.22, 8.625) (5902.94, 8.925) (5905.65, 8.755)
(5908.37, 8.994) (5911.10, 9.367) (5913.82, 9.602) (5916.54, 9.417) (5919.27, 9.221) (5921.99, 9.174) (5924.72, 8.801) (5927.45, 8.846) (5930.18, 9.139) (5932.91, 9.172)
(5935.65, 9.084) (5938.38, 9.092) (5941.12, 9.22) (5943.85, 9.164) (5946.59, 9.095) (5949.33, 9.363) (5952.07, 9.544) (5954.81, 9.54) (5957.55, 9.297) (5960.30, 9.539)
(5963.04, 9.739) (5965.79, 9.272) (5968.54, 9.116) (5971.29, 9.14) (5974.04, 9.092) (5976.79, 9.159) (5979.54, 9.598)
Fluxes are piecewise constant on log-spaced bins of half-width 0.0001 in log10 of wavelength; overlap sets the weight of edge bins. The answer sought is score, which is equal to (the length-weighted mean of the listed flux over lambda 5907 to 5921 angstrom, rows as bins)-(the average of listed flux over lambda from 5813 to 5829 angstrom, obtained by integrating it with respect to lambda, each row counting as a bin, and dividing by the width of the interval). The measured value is -0.31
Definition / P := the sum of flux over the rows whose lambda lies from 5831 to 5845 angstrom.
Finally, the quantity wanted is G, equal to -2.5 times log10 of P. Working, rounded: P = 48.0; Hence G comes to -4.20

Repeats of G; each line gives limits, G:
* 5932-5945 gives -4.15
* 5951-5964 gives -4.20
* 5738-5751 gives -4.18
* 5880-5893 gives -4.04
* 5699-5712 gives -4.15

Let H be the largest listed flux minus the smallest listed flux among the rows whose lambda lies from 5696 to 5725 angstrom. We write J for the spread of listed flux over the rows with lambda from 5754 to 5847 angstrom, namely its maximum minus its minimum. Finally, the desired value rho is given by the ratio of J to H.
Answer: 1.4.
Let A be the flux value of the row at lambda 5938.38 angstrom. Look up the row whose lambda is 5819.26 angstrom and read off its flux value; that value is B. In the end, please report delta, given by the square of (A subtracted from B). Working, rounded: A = 9.092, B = 9.795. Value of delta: 0.5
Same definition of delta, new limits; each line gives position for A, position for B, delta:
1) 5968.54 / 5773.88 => 0.1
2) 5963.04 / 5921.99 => 0.3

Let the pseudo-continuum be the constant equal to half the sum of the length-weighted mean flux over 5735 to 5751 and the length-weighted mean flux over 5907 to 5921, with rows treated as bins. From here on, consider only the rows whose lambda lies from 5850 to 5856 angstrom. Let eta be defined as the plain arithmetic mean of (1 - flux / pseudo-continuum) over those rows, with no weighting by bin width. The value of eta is -0.03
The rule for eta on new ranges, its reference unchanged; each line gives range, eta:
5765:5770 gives -0.05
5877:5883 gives -0.01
